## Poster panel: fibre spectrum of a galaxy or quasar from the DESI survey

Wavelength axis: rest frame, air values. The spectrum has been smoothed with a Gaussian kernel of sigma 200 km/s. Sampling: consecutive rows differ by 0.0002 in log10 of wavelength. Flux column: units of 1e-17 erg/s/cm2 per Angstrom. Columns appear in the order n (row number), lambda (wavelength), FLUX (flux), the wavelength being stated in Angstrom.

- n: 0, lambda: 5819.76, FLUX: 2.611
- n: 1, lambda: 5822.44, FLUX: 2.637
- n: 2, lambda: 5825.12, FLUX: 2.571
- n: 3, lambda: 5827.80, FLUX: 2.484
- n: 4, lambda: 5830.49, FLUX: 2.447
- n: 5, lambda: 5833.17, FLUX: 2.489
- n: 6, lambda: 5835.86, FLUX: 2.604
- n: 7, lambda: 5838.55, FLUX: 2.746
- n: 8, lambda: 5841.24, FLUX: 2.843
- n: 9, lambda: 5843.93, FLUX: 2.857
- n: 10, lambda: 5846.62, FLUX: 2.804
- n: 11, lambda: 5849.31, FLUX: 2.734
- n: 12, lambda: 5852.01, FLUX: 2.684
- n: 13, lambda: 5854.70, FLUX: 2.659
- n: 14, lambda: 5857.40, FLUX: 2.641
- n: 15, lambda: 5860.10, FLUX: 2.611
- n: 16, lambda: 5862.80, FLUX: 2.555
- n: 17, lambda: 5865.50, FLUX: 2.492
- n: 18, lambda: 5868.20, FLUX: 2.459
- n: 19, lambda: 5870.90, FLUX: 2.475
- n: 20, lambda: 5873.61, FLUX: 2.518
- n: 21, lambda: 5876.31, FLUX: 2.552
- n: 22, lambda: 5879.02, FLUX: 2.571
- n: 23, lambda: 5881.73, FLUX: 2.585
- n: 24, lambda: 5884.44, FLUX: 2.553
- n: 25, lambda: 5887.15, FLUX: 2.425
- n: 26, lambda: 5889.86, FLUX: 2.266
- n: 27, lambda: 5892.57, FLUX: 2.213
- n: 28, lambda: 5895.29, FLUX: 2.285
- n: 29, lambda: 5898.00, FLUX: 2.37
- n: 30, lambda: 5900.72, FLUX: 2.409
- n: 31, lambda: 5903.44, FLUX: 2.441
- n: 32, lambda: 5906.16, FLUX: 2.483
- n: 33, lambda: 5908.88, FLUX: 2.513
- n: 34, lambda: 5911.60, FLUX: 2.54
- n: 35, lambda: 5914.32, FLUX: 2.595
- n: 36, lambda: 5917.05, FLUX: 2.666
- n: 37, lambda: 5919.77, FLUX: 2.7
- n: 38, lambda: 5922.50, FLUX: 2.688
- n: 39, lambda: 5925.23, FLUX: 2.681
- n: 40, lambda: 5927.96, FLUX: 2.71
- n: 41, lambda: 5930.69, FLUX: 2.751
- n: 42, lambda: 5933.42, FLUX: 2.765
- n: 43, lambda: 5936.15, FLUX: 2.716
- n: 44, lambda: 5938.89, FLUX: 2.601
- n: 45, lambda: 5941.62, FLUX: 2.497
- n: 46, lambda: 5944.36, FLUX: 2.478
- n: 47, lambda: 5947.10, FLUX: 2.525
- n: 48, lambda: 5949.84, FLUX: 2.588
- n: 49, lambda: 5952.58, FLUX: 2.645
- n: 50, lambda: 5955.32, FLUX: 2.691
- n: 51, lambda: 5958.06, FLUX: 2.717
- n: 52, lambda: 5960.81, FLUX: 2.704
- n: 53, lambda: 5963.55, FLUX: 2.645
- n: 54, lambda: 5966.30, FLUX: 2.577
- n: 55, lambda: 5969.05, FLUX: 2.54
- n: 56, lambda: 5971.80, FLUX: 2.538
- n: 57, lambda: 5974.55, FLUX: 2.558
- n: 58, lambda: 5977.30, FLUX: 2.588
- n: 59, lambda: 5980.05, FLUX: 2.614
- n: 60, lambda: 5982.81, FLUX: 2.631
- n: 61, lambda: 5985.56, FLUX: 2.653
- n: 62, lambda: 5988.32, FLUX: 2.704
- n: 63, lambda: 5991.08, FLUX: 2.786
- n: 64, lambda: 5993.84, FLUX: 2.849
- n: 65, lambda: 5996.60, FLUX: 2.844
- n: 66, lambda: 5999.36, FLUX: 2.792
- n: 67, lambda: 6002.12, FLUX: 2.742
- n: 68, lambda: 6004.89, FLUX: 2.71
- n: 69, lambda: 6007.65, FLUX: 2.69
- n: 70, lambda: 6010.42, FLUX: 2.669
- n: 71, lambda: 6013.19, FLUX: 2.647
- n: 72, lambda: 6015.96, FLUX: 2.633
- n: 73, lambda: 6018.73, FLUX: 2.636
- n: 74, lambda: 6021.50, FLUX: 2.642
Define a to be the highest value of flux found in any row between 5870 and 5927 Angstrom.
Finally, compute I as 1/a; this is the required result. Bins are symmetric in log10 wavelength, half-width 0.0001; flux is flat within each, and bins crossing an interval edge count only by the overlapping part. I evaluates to 0.370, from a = 2.7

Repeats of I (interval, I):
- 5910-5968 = 0.362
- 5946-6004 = 0.351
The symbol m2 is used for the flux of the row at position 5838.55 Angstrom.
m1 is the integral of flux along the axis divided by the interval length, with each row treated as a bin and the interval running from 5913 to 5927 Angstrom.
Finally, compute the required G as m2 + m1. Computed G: 5.41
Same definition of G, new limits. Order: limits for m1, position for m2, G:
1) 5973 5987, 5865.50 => 5.10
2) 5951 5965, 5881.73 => 5.26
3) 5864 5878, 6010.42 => 5.17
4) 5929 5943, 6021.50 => 5.31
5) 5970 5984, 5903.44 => 5.02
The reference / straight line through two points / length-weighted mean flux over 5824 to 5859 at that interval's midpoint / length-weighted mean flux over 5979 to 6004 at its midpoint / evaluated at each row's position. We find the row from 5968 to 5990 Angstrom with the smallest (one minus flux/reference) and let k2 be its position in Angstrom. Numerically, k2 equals 5988.32 Angstrom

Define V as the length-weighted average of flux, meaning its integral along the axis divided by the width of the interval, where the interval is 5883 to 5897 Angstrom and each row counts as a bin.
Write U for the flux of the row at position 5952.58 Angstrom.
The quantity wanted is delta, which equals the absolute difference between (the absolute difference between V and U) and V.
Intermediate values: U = 2.645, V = 2.35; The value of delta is 2.06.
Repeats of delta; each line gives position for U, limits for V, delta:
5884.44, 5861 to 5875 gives 2.46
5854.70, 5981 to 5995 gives 2.66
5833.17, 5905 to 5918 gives 2.49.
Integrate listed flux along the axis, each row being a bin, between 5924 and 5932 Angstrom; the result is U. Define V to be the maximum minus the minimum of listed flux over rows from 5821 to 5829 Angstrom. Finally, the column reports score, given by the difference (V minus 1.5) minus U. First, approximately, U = 21.7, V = 0.153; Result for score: -23.1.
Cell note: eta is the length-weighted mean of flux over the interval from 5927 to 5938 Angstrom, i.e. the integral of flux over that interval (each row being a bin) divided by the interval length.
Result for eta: 2.73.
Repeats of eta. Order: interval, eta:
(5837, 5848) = 2.81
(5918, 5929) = 2.69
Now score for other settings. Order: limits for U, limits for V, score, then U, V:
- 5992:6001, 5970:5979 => -26.9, 25.4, 0.050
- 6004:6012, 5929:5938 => -23.0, 21.5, 0.049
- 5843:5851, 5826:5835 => -23.8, 22.3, 0.042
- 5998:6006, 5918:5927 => -23.5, 22.0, 0.019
